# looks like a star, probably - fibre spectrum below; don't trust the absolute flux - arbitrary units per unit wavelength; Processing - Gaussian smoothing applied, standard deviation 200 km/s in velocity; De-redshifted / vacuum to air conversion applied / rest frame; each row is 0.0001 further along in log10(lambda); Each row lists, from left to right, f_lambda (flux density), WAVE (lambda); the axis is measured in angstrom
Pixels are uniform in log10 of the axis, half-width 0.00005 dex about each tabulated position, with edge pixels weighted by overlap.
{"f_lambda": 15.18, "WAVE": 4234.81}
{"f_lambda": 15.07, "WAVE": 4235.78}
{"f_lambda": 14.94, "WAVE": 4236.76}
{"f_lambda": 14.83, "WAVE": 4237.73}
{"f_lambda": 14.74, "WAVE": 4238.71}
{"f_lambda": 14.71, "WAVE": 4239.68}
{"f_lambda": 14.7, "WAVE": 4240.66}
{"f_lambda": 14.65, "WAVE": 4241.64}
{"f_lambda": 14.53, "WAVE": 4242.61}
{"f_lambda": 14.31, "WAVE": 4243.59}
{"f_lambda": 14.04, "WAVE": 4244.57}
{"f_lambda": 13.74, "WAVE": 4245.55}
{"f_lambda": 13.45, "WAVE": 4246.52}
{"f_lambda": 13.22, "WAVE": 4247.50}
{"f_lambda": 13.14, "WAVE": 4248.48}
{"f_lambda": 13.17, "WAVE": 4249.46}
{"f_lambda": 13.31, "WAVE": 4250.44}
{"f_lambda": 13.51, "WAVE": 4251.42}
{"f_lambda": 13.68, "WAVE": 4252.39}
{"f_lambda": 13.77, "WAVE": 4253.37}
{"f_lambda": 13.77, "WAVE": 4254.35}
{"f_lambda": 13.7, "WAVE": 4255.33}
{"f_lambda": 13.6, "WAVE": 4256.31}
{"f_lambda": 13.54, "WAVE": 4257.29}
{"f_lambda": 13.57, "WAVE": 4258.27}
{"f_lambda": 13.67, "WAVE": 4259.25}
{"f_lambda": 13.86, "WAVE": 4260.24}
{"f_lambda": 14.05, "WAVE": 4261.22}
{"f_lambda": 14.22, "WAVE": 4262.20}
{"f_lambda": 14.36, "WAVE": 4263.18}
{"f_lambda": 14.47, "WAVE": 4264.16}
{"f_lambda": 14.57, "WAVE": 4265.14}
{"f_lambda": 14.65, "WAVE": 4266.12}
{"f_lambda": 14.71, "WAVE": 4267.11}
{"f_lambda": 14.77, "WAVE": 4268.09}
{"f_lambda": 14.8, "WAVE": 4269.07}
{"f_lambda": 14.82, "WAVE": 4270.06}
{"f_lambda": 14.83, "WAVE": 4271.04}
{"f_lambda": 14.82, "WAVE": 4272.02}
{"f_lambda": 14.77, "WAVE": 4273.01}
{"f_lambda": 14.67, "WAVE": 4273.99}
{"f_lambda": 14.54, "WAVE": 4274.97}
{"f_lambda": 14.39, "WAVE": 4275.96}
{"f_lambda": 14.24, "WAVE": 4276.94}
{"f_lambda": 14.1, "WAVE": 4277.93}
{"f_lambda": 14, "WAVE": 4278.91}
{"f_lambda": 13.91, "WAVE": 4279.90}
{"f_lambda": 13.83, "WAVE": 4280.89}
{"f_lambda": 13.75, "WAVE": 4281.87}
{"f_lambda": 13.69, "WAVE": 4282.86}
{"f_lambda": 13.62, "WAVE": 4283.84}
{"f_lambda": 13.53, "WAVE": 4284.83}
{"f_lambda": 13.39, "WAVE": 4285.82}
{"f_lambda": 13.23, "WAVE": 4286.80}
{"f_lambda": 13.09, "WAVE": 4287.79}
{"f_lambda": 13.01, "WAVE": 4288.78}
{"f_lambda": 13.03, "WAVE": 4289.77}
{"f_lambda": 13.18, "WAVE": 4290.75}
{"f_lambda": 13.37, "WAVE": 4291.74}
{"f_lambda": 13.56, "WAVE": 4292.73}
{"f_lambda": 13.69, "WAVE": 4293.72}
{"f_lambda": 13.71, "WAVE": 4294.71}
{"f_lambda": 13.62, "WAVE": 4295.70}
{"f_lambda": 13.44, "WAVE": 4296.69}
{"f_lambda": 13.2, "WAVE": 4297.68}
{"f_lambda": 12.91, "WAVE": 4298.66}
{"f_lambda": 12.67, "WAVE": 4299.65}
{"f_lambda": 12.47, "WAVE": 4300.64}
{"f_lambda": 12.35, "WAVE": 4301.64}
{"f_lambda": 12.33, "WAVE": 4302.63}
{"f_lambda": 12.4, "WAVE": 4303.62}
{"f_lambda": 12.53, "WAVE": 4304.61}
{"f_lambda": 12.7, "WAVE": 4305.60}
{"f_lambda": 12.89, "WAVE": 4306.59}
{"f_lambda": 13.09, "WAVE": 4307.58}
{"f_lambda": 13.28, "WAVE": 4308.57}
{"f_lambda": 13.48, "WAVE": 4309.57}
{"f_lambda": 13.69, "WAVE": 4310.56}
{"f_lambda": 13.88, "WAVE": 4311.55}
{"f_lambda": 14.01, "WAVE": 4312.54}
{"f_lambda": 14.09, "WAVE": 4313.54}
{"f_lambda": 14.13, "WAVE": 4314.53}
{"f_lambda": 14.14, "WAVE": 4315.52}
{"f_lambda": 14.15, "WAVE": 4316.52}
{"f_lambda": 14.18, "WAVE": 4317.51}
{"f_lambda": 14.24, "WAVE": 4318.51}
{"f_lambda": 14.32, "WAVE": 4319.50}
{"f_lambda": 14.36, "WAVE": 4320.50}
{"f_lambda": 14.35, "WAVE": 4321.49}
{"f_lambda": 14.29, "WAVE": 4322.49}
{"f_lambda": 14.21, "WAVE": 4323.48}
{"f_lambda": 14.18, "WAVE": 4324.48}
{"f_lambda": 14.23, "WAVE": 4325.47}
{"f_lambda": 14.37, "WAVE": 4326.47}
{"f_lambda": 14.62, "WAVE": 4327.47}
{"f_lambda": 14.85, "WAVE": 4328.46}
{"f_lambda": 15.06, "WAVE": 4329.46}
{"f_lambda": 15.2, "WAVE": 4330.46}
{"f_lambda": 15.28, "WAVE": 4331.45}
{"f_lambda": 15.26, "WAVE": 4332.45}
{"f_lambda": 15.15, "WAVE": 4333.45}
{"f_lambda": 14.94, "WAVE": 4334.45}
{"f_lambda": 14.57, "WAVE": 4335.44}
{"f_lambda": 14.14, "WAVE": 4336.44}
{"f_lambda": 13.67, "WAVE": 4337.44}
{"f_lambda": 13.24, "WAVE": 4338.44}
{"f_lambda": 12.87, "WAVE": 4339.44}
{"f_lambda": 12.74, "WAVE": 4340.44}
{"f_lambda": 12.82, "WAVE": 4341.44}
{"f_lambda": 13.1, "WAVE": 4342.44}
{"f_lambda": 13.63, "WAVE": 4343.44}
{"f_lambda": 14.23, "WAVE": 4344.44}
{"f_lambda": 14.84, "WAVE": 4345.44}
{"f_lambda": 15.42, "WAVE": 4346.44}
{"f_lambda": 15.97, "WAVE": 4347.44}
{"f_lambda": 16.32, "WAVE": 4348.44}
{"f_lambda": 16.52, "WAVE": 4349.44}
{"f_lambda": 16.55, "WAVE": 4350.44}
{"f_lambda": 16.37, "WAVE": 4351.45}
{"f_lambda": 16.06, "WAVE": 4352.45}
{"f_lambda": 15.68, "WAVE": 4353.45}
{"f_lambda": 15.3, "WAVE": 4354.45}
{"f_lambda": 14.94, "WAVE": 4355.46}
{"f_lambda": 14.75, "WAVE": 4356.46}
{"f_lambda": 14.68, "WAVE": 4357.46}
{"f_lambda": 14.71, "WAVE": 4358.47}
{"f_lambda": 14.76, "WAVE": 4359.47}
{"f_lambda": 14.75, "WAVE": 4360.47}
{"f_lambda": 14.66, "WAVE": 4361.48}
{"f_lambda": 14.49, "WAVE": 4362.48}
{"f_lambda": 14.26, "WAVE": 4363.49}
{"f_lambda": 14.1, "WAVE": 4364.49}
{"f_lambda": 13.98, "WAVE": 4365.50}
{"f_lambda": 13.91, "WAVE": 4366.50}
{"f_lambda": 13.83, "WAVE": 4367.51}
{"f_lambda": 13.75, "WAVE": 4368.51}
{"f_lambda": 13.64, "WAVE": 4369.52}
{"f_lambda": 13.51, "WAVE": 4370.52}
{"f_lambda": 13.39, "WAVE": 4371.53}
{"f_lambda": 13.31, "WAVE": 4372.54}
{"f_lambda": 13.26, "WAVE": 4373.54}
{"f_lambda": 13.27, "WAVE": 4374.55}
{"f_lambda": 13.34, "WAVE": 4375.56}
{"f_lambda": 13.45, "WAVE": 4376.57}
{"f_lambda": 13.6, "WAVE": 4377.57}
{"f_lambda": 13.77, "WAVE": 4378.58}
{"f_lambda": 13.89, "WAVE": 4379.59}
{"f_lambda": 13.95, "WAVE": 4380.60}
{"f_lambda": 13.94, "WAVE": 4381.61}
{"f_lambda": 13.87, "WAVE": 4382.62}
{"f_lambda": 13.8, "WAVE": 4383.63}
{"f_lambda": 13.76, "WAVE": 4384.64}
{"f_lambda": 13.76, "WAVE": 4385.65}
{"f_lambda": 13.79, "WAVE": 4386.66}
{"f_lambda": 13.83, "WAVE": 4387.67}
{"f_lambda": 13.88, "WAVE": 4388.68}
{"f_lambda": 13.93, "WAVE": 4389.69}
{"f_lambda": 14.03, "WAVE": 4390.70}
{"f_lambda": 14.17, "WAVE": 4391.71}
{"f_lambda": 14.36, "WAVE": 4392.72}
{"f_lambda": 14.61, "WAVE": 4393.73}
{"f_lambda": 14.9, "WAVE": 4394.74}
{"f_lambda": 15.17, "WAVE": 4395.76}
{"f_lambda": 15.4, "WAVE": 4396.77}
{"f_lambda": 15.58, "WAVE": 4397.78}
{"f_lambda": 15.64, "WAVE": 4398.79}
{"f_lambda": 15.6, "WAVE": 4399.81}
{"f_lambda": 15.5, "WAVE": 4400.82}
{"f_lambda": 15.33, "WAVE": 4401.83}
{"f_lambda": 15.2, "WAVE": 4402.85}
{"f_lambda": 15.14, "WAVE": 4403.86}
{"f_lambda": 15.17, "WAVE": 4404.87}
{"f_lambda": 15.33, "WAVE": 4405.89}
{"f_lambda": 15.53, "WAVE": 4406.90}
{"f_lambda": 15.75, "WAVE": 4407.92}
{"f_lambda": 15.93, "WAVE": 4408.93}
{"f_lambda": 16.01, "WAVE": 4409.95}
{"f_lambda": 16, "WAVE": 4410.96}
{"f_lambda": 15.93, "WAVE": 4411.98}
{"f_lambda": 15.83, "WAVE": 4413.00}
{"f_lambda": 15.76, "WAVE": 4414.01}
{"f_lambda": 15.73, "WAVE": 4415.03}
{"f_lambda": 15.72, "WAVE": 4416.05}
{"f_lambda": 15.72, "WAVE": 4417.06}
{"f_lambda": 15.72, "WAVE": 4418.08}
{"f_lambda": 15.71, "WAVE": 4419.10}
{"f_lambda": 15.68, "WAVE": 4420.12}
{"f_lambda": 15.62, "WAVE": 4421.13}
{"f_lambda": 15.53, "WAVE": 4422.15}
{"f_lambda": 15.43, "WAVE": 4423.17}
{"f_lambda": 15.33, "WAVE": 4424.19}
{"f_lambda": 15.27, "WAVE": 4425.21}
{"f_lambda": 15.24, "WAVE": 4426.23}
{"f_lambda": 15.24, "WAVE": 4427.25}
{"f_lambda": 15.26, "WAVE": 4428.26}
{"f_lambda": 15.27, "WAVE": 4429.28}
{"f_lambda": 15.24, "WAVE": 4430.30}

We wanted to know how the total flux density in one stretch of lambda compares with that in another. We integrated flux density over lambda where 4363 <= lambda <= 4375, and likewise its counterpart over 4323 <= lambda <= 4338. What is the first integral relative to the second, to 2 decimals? 0.75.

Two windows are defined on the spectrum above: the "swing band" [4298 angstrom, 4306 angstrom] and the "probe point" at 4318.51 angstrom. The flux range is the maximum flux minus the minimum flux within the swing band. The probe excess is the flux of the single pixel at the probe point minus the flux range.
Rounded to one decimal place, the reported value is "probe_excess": 13.7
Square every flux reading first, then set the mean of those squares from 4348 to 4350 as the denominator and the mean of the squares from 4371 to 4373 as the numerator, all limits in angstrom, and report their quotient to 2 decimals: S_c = 0.66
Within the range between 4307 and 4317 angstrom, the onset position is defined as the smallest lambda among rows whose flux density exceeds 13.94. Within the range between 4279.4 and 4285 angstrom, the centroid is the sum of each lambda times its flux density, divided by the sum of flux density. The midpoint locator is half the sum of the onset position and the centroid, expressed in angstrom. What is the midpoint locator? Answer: 4297.4 angstrom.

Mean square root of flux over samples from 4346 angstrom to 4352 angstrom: 4.02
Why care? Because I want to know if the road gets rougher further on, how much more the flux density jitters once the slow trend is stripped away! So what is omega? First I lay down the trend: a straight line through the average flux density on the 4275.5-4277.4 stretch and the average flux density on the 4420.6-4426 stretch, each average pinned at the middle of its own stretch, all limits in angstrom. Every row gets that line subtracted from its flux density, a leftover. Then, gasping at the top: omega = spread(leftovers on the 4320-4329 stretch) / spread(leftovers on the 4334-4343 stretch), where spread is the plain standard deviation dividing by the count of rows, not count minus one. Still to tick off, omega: 0.25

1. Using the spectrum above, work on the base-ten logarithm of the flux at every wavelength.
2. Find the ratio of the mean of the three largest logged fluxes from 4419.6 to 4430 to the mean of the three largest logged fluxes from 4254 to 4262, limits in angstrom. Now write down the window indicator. 1.04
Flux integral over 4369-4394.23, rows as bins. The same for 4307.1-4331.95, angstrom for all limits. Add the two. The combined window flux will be 701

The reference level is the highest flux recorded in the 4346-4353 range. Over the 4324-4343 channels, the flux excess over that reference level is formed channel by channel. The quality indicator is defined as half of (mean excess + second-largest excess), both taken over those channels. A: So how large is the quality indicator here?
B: -1.81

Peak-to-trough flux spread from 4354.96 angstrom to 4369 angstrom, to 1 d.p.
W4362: 1.2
